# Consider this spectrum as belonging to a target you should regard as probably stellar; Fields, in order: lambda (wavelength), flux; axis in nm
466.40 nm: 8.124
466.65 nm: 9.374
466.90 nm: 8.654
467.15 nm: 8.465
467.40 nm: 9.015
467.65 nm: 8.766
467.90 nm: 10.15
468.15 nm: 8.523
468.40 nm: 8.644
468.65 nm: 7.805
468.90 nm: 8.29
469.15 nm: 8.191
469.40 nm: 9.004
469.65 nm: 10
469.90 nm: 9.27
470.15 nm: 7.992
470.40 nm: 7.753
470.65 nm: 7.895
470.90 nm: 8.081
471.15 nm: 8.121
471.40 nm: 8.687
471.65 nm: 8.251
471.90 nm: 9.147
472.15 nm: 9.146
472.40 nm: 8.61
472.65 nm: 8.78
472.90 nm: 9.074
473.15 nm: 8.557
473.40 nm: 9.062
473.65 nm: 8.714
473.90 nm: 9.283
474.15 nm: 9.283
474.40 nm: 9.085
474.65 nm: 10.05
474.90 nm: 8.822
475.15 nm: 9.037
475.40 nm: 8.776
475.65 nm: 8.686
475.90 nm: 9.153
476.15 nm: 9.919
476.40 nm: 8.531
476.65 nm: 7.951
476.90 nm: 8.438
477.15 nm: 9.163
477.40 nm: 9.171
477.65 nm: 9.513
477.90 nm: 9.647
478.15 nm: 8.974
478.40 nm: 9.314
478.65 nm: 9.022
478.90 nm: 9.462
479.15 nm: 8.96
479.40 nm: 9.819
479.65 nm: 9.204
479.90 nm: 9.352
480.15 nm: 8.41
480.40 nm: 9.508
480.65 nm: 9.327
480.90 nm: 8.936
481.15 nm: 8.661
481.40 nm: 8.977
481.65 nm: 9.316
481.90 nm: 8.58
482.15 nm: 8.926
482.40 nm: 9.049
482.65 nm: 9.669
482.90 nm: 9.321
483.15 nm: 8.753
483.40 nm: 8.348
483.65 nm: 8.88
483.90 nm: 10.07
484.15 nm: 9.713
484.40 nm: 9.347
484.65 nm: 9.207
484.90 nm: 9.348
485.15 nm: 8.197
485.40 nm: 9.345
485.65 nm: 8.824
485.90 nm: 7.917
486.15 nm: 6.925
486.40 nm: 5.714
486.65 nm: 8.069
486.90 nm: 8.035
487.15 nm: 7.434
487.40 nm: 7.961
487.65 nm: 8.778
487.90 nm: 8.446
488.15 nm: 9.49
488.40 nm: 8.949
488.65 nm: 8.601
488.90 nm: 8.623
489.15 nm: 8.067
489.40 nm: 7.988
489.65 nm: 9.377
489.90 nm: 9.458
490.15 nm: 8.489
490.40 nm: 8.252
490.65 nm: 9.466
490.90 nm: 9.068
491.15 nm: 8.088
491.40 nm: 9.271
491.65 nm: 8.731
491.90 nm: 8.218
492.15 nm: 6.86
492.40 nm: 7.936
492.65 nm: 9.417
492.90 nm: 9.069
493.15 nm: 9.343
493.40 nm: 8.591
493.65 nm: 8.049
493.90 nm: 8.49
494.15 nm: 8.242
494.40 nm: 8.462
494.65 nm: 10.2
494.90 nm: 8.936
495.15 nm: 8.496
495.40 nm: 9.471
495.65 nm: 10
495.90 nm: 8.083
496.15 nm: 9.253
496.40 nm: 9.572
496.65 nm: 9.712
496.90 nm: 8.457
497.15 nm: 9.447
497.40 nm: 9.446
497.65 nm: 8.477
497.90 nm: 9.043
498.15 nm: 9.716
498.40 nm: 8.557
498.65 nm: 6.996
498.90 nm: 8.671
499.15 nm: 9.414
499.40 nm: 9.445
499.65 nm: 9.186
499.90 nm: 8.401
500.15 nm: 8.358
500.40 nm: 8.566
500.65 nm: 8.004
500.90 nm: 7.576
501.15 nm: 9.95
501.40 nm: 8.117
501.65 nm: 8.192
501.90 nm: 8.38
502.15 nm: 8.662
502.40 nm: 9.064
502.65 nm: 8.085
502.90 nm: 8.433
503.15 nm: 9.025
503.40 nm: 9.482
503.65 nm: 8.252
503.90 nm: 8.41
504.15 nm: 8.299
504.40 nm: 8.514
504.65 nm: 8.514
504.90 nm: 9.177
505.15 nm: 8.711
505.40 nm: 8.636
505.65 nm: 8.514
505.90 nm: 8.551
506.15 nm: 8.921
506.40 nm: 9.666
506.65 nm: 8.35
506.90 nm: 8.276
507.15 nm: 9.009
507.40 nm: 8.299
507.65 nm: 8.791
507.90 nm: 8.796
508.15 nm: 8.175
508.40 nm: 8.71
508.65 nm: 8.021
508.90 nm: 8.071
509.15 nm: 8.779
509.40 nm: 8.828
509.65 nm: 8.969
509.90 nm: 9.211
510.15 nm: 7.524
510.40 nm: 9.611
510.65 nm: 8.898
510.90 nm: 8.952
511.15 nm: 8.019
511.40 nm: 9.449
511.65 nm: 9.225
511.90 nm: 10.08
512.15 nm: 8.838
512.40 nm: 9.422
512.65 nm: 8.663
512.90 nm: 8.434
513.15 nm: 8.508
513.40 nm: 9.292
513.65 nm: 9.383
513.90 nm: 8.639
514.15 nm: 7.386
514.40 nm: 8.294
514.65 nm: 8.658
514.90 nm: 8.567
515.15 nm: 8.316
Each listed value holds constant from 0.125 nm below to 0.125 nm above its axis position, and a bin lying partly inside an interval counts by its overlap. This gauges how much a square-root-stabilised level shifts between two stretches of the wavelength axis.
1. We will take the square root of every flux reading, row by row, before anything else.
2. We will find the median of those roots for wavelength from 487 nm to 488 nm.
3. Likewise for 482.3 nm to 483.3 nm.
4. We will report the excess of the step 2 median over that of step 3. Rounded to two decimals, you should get -0.17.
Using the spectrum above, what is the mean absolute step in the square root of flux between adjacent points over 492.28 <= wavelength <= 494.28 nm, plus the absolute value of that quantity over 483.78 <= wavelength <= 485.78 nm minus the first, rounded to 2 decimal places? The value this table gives 0.11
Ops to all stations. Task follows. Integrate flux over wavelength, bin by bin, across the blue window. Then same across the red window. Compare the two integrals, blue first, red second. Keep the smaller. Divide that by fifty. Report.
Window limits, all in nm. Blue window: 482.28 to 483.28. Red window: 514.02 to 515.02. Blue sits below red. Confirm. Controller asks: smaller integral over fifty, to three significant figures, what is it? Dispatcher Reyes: 0.165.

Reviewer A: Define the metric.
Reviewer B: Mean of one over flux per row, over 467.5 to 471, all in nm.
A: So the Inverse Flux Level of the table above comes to 0.117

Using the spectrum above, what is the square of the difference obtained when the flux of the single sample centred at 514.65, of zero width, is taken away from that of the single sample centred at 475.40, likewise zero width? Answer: 0.01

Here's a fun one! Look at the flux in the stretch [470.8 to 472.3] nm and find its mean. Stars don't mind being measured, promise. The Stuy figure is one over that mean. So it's 0.117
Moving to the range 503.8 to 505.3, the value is 0.116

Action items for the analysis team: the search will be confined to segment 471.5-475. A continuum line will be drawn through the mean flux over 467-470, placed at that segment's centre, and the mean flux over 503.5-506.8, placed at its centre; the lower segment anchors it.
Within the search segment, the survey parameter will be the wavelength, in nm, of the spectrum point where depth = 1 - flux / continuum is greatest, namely 471.65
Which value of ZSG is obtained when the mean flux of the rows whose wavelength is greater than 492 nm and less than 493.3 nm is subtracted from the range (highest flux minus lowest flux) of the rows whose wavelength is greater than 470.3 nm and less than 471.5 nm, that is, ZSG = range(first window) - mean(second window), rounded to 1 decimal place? -7.6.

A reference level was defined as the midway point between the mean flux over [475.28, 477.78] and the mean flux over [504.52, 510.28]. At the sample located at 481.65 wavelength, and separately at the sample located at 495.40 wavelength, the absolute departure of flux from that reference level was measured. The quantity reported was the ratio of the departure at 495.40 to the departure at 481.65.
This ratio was 1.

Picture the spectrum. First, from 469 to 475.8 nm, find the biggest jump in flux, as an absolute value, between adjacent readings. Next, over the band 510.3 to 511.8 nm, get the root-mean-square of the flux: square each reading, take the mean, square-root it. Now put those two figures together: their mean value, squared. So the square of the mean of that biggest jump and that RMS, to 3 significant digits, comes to 26.6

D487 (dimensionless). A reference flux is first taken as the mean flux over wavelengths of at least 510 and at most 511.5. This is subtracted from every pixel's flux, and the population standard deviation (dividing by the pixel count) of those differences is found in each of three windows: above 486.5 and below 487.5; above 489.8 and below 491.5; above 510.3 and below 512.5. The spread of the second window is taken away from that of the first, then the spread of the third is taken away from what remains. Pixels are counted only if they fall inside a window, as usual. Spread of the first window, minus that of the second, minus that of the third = -0.8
